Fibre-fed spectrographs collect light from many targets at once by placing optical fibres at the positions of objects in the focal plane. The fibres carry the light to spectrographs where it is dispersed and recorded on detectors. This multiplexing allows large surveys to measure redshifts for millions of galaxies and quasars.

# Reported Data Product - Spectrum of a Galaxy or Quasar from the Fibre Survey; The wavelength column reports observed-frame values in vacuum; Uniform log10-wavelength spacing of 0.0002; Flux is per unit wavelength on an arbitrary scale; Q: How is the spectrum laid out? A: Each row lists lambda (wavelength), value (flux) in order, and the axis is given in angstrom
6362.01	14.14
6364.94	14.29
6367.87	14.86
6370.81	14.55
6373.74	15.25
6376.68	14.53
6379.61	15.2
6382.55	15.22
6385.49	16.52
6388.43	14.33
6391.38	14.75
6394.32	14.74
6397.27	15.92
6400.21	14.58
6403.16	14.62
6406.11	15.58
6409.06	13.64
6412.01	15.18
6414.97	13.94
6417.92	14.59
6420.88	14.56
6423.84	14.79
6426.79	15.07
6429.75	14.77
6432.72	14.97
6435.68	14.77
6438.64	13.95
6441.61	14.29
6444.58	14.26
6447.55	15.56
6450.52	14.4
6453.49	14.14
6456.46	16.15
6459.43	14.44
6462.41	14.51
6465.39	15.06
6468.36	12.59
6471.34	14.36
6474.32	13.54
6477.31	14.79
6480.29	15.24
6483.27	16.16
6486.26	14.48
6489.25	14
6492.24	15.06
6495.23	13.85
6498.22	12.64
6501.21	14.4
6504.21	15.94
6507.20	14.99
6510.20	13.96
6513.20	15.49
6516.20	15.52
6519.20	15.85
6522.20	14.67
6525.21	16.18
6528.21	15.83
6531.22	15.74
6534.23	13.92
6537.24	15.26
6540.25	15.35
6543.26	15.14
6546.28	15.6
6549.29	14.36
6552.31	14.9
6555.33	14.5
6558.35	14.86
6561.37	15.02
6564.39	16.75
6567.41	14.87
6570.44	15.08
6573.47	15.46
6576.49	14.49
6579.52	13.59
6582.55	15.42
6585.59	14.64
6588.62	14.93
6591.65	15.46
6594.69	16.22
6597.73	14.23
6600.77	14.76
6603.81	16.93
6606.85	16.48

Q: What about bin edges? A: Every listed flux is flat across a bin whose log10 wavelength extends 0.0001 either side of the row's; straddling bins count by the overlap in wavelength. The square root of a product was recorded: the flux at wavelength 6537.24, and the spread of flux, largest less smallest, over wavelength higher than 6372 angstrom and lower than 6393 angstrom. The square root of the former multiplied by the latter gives 5.78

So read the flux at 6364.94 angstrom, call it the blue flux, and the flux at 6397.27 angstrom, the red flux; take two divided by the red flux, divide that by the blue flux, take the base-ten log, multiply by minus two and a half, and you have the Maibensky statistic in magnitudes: 5.14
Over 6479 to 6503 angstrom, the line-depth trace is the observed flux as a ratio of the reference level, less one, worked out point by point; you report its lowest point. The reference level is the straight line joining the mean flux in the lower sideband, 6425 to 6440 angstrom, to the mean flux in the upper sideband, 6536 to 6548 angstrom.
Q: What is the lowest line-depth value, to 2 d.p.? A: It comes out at -0.16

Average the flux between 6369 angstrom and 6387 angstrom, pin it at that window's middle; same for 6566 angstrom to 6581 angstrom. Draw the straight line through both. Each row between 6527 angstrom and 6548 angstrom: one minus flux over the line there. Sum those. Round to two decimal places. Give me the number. -0.22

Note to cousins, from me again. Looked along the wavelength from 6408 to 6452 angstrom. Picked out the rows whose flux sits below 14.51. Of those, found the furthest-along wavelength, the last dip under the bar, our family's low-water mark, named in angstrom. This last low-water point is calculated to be 6450.52 angstrom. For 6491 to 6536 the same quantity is 6534.23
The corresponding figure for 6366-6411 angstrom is 6409.06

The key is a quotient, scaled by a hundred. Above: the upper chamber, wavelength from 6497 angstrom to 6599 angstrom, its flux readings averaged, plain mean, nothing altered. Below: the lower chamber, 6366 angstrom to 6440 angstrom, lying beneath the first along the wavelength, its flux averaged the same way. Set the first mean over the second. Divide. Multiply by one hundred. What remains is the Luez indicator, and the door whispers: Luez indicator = 101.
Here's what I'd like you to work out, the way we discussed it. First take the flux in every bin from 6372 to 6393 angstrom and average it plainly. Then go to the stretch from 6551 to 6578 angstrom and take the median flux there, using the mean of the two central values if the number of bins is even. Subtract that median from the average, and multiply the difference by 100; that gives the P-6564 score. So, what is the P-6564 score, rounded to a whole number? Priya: 21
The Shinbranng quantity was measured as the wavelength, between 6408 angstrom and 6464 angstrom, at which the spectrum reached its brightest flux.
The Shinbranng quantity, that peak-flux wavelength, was 6456.46 angstrom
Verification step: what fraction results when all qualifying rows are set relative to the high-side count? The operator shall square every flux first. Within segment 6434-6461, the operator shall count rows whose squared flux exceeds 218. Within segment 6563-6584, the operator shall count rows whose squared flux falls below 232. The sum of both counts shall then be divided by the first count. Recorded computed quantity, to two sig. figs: 2.3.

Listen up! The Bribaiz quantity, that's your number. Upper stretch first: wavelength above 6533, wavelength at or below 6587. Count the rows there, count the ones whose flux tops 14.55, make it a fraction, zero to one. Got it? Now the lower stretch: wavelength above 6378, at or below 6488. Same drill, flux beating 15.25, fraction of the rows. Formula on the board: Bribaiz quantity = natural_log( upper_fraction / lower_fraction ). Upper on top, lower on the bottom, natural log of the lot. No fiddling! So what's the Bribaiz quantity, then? 1.5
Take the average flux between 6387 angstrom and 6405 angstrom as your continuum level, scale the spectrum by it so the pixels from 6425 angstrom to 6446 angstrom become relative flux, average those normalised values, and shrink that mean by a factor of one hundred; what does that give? 0.0098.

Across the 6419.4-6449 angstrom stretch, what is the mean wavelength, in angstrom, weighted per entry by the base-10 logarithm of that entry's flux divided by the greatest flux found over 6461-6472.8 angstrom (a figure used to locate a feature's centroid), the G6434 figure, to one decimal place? 6434.8 angstrom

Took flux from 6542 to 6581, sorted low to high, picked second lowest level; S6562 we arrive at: 14.36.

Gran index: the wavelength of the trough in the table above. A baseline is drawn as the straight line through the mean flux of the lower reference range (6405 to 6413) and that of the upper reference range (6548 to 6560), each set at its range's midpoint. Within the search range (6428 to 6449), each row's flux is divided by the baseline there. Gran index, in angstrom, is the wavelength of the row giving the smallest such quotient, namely 6438.64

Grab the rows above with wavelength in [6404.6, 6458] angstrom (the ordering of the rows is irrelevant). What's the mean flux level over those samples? 14.7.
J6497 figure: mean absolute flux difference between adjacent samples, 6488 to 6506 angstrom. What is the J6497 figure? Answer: 1.36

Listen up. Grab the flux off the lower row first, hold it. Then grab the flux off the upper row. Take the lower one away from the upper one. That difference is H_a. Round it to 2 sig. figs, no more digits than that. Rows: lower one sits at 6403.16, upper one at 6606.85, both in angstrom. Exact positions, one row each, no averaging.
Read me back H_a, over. 1.9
